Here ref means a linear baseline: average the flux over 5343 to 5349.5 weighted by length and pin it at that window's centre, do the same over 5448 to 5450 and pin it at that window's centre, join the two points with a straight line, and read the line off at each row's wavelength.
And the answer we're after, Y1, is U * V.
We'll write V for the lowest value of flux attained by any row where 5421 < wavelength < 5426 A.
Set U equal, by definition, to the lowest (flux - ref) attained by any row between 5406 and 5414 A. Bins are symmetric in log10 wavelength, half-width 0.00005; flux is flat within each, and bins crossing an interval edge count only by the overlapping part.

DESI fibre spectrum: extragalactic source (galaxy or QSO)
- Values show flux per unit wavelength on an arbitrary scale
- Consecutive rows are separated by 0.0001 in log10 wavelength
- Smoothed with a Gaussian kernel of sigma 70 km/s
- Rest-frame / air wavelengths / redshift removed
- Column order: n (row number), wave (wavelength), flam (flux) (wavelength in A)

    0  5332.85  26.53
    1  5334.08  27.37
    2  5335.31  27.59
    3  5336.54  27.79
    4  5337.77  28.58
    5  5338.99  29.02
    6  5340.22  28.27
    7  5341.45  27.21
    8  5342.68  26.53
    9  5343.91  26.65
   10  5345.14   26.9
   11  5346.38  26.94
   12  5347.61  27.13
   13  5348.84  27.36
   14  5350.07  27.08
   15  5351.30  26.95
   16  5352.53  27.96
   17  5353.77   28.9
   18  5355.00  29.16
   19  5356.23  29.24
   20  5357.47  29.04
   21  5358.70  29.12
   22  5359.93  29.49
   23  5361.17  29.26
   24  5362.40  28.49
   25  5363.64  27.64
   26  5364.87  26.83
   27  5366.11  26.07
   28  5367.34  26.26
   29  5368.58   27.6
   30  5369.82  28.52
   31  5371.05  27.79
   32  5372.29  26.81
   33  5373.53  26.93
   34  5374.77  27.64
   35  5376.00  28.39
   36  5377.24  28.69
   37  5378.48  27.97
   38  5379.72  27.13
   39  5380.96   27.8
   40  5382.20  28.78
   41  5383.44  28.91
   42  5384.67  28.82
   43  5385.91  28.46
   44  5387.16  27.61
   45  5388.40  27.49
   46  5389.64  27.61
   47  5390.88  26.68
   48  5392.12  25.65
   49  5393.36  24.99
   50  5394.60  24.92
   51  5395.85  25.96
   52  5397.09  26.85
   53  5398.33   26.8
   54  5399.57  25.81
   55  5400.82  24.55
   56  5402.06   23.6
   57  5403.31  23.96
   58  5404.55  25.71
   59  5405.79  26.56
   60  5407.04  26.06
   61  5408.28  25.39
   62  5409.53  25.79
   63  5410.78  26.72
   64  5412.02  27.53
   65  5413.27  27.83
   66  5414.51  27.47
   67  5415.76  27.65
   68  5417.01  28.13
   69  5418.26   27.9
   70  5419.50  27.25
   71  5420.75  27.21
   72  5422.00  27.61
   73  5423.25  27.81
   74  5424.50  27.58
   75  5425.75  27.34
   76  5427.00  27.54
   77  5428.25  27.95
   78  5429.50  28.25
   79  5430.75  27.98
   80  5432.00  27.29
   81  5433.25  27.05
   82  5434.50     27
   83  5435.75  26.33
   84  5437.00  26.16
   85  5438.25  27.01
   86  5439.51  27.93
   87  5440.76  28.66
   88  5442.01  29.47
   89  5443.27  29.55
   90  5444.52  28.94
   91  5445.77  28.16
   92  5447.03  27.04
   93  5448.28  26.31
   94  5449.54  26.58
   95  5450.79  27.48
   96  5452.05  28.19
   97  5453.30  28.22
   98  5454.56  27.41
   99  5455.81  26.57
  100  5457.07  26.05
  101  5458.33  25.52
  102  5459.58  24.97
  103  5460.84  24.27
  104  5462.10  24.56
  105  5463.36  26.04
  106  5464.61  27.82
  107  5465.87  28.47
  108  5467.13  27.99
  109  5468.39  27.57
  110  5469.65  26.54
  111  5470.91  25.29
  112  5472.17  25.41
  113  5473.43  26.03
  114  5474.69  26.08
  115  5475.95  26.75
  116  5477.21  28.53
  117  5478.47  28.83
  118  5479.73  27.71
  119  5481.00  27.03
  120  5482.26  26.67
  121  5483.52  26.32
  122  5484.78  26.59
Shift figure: -33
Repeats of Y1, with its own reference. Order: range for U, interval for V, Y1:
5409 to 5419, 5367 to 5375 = -21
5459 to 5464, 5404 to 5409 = -52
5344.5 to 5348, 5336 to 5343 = -2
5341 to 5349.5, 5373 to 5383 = -12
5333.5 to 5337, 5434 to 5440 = 9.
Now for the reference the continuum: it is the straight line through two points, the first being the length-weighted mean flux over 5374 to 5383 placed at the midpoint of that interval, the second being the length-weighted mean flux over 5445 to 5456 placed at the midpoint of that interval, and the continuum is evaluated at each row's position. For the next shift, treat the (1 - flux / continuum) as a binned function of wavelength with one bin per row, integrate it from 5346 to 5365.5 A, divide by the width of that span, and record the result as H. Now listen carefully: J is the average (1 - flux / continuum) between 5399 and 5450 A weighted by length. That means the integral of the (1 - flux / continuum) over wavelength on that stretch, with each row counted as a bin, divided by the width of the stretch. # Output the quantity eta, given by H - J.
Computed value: -0.016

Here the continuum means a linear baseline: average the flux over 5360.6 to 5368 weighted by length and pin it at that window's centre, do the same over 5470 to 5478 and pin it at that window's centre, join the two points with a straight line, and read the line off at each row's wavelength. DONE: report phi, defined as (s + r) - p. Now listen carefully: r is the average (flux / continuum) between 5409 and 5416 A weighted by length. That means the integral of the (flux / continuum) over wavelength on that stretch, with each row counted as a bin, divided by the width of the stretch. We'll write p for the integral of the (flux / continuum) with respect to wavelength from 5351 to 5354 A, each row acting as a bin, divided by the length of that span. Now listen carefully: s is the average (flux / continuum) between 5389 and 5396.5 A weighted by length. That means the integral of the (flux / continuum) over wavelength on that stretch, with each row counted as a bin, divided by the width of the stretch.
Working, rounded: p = 1.01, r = 1.01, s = 0.96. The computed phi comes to 0.95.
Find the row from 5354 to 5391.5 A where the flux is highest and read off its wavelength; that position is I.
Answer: 5359.93 A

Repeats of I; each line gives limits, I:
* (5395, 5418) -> 5417.01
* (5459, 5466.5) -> 5465.87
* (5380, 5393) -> 5383.44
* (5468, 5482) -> 5478.47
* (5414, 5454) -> 5443.27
